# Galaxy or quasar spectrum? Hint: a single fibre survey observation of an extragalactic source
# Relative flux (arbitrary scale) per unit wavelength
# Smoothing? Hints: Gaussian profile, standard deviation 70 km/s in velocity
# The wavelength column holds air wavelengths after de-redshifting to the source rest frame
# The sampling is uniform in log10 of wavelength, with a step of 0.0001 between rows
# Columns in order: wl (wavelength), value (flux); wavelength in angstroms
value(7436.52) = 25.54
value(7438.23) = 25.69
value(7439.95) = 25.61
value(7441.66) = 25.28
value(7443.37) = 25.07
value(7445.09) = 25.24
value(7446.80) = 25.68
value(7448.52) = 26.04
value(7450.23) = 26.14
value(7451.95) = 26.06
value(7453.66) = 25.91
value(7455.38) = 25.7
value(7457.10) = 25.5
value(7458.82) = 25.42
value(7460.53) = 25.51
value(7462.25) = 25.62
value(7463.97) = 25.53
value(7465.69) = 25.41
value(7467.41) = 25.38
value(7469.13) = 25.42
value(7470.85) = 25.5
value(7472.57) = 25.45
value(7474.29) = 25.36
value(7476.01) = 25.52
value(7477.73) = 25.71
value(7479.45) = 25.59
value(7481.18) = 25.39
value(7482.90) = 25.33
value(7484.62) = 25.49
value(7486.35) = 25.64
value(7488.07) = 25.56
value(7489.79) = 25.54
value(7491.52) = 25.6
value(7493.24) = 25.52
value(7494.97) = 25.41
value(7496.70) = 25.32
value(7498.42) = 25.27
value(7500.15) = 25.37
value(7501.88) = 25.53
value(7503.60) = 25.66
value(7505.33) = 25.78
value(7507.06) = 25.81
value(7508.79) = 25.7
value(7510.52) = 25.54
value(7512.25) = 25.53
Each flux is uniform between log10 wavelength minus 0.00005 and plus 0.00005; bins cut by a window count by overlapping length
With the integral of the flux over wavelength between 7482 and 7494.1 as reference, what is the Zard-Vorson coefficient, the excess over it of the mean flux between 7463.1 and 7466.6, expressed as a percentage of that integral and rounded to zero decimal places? -92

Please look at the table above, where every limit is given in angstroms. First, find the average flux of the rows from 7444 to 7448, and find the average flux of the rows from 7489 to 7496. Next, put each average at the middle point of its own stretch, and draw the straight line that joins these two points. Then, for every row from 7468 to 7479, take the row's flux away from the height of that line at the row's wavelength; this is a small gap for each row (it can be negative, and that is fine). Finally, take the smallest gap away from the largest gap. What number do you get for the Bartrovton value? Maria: 0.35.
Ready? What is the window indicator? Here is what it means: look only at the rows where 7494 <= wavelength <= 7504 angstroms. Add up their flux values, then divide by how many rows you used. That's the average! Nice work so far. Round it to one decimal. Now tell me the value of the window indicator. 25.4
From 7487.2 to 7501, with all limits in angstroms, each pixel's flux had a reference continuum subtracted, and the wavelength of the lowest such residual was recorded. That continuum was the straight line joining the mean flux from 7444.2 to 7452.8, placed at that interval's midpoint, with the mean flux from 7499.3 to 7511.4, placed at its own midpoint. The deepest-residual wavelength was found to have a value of 7498.42 angstroms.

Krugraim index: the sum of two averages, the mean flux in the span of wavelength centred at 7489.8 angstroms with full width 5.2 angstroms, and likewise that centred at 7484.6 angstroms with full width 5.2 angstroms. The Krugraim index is 51.1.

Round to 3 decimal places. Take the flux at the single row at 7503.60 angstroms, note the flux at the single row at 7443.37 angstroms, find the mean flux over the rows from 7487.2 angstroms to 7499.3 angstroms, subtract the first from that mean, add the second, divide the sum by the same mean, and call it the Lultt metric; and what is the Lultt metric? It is 0.977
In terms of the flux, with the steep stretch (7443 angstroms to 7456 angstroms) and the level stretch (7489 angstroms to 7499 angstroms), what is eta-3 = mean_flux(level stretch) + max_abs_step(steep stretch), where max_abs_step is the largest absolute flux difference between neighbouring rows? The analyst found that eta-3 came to 25.9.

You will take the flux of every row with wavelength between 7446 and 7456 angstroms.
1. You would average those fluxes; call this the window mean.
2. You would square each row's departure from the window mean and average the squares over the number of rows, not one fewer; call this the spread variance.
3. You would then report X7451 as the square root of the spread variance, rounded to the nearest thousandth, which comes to 0.177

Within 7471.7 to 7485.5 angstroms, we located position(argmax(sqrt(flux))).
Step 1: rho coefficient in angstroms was 7477.73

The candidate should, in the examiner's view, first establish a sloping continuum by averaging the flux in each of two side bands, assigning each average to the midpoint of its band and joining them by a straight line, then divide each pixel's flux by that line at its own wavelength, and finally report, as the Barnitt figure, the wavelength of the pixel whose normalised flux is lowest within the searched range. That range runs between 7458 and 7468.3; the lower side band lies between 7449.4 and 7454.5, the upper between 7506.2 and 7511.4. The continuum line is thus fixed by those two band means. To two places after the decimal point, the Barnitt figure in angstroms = 7458.82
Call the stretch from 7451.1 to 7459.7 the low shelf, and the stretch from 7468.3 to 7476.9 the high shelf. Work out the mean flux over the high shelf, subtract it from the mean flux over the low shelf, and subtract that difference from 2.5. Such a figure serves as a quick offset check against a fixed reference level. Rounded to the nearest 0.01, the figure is 2.23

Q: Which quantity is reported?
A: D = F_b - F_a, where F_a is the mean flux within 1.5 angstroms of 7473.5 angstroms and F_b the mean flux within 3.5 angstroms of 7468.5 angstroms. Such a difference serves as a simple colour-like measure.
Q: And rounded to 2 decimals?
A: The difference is 0.02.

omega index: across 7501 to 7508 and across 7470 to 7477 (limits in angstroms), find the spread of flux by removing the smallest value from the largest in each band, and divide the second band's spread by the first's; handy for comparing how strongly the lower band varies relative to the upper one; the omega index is 0.6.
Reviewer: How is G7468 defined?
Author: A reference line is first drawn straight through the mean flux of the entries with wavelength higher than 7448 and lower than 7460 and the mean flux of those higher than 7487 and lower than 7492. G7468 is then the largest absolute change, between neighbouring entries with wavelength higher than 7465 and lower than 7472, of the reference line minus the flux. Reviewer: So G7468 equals 0.09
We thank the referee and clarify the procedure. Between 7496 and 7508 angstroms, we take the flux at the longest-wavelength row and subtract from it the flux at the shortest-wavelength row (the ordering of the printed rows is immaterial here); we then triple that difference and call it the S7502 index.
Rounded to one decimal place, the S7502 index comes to 1.5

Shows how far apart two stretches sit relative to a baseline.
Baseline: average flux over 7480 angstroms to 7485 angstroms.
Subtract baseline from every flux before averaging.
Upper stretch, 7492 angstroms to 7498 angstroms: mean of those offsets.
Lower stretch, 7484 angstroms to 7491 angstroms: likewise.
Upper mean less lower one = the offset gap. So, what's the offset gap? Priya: -0.14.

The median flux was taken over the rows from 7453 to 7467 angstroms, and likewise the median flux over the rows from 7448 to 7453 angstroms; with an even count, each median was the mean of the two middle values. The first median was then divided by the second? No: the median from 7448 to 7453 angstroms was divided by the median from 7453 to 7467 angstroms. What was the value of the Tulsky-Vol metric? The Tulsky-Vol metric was 1.02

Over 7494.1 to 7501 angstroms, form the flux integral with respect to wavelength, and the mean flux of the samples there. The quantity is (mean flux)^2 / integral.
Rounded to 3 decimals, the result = 3.670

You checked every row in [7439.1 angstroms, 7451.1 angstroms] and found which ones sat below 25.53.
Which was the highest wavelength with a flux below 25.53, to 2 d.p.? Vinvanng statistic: 7445.09 angstroms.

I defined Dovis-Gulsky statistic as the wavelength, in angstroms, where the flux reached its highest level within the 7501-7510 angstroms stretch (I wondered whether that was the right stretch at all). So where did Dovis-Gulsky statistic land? 7507.06 angstroms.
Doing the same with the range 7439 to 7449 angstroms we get 7448.52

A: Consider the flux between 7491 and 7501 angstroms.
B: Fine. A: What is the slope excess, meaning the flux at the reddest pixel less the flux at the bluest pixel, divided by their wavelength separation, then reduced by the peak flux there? -25.6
